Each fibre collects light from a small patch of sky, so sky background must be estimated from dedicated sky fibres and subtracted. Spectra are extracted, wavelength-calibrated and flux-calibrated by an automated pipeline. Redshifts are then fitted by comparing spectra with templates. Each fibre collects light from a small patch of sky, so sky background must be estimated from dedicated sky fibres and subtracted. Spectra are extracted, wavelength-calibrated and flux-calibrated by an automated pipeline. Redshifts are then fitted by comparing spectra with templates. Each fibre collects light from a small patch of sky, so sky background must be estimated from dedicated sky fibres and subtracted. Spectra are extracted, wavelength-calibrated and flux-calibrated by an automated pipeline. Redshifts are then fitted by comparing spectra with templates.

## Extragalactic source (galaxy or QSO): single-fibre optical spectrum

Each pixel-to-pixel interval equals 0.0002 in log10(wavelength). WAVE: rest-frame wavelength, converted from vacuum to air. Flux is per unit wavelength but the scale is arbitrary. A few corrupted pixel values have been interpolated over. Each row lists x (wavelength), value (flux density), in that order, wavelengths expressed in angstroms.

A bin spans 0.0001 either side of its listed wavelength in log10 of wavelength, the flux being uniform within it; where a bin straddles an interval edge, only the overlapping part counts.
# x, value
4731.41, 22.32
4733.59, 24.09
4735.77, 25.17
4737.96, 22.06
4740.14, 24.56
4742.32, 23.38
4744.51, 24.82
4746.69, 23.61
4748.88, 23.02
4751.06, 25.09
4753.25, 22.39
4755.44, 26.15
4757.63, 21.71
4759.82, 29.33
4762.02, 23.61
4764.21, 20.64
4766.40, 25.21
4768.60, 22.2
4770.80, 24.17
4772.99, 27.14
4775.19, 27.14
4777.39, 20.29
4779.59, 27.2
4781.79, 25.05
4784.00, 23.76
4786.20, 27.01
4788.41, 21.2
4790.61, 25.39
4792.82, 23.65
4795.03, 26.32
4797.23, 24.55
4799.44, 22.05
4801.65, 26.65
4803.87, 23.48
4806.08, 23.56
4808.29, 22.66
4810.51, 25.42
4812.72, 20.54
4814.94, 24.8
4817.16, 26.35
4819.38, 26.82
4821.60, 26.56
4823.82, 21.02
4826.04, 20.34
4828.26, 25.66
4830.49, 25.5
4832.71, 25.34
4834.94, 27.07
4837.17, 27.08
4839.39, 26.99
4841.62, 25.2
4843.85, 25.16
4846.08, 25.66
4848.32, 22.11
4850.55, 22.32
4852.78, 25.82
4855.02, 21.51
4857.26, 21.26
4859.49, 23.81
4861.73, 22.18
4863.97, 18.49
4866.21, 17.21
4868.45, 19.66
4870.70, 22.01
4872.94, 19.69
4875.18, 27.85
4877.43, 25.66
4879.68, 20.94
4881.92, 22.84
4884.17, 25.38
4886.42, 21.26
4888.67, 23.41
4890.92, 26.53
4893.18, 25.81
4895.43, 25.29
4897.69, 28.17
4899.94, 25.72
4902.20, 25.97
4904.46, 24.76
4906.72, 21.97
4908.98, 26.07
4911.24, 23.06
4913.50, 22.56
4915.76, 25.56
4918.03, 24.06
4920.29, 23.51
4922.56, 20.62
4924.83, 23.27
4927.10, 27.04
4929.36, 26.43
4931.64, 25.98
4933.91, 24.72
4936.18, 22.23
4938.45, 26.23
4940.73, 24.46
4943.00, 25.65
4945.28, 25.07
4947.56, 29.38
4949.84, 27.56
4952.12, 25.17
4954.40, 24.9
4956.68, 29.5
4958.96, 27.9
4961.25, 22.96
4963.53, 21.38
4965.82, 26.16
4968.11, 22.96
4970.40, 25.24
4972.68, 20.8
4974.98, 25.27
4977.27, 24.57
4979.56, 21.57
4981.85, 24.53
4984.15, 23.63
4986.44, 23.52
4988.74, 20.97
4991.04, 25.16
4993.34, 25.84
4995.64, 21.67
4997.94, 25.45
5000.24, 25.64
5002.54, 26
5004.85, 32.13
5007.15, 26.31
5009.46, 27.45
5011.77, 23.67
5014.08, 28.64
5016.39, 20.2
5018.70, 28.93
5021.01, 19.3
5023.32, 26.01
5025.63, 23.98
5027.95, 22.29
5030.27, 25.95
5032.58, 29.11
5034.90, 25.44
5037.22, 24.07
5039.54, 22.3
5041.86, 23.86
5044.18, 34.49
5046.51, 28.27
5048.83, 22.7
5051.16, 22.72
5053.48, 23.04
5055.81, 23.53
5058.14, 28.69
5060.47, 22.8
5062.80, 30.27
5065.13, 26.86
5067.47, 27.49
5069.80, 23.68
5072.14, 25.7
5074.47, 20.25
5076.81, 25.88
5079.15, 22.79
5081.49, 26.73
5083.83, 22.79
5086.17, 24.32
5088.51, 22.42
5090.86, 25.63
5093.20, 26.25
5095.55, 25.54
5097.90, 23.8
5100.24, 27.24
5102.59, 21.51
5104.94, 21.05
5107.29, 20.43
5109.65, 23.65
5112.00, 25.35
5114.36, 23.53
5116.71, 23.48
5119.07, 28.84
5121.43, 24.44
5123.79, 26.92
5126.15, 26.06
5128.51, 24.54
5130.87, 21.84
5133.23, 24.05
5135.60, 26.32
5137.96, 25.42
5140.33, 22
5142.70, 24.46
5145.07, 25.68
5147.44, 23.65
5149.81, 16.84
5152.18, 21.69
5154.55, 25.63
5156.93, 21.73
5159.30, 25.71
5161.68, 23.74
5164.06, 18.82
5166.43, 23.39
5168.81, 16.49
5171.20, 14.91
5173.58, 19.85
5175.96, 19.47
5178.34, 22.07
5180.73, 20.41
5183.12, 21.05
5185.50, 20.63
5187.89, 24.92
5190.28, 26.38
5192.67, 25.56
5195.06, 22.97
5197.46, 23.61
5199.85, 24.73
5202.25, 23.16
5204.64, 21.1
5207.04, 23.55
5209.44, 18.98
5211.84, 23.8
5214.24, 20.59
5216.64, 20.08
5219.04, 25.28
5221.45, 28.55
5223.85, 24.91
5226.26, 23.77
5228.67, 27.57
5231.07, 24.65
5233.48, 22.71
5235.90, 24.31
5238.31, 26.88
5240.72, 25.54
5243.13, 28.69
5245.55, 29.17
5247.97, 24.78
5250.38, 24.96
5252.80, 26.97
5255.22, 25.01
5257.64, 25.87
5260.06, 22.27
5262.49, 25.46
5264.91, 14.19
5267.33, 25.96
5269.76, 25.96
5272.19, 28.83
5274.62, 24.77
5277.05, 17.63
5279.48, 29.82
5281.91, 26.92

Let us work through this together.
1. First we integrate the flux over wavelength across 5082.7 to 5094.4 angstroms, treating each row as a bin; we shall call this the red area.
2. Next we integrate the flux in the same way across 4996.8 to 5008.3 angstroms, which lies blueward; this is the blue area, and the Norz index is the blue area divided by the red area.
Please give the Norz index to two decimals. 1.10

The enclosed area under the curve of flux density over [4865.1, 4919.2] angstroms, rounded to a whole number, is 1288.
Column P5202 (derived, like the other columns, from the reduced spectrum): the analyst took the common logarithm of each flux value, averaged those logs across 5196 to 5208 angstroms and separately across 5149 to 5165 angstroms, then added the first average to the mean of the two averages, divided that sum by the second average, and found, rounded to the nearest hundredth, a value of 2.03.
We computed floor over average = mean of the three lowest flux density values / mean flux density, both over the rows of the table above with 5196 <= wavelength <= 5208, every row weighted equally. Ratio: 0.97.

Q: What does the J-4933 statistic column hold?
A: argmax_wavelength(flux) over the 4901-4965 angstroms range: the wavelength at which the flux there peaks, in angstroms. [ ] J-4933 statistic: 4956.68 angstroms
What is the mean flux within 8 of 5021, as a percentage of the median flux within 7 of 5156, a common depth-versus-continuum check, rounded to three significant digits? 106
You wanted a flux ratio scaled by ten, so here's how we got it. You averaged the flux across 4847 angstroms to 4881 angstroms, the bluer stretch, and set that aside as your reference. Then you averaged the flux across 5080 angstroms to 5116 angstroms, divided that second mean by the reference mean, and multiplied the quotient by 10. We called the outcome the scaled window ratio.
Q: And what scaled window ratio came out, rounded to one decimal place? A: 10.9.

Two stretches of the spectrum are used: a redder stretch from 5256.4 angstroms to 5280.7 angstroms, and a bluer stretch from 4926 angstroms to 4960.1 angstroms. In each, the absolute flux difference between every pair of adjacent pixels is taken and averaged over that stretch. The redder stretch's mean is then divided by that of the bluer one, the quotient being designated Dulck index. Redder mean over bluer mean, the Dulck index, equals 3.2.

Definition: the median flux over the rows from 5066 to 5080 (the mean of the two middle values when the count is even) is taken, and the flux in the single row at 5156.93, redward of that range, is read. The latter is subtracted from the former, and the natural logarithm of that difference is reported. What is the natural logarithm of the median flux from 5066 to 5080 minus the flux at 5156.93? 1.09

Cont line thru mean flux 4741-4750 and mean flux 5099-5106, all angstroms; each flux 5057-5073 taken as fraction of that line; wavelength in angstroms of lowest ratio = 5060.47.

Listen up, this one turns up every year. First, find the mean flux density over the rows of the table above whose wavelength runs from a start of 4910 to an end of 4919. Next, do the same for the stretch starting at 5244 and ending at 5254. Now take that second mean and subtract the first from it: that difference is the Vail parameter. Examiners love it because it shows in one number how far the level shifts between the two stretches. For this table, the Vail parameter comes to 2.7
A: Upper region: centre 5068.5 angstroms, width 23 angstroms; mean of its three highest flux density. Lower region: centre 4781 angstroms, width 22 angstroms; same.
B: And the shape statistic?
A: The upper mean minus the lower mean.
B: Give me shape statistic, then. 1.7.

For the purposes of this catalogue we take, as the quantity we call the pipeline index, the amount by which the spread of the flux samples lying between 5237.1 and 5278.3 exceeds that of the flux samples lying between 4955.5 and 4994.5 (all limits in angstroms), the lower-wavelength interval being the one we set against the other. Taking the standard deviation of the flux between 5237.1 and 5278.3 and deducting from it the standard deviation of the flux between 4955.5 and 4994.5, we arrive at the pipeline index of 1.4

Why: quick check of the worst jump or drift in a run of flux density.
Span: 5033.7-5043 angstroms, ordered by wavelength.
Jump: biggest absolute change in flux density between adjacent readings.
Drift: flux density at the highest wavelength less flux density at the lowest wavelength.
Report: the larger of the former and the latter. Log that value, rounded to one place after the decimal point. 1.8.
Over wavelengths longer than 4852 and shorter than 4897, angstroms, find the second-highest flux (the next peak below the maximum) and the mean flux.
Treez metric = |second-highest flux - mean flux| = 3.7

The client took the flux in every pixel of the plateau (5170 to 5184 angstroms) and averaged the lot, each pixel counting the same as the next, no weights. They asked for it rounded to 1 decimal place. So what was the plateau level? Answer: 19.6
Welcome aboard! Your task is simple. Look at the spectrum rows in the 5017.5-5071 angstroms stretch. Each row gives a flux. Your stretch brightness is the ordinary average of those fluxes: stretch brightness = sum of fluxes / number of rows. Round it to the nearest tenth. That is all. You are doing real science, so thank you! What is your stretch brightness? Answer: 25.5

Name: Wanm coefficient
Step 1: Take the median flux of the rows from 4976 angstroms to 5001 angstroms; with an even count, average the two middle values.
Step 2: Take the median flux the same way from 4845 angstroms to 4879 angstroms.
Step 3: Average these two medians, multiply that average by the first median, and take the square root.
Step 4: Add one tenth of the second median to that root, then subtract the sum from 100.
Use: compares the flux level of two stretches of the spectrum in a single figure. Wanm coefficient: 73.9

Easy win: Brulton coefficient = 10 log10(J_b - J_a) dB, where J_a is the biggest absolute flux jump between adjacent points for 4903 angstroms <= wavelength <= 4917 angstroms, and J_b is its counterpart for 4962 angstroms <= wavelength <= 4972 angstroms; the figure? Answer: -2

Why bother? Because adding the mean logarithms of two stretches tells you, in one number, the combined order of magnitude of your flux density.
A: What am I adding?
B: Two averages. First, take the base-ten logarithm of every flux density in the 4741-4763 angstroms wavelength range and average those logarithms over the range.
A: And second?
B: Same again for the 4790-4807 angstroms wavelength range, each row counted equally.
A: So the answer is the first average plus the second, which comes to 2.77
